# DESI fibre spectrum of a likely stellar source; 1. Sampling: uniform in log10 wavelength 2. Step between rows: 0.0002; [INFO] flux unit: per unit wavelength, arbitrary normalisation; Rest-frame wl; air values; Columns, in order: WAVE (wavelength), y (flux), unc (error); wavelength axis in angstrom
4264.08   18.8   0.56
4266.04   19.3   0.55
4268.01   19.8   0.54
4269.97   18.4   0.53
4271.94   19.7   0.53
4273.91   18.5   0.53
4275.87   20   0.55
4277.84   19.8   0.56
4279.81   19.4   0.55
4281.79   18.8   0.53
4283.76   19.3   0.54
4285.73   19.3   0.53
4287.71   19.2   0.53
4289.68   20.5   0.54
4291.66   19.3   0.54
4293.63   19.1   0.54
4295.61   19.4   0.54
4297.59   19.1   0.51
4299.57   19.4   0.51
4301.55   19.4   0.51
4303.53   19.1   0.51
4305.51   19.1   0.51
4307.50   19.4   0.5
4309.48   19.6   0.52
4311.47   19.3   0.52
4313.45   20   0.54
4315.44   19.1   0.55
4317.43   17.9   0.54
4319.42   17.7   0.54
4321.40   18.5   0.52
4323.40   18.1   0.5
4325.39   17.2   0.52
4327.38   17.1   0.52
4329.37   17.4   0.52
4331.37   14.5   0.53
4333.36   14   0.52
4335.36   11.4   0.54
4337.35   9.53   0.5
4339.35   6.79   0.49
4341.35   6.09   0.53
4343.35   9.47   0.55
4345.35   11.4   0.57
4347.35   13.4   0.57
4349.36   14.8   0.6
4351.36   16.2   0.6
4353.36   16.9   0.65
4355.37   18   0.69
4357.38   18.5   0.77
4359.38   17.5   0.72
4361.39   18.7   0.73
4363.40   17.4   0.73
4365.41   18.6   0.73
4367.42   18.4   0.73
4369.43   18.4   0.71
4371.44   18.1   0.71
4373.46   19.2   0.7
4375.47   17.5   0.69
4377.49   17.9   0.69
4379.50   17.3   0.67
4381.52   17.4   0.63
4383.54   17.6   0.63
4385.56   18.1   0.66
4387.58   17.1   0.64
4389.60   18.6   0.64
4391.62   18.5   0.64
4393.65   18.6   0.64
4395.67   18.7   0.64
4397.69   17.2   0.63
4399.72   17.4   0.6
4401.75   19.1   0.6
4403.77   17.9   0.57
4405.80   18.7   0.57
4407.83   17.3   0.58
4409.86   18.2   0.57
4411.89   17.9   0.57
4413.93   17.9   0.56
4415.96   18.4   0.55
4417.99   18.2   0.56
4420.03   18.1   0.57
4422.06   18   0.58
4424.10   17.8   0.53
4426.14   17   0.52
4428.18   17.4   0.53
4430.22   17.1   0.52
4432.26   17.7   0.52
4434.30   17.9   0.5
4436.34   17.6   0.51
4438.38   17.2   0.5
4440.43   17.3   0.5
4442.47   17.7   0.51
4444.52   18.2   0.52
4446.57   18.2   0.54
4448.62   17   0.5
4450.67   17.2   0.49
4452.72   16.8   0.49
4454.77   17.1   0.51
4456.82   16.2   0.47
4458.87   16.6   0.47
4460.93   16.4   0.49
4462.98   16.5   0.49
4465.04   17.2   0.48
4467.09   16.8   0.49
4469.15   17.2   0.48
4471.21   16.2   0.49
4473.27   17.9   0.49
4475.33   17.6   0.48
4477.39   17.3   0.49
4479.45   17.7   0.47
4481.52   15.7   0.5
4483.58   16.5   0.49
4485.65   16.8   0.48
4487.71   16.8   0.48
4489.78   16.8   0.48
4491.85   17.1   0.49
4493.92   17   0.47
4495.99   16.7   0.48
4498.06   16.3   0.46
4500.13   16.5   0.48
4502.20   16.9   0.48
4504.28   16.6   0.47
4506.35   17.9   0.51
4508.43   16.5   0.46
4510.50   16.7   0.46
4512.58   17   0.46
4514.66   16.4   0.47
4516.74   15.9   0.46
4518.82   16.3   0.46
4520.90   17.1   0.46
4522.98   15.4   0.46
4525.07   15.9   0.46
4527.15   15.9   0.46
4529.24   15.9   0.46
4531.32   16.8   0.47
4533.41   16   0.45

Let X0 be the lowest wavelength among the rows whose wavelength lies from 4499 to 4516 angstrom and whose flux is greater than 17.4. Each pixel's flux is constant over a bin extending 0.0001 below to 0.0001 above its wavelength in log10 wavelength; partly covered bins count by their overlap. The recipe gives 4506.35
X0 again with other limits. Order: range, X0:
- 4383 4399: 4383.54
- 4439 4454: 4442.47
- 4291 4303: 4291.66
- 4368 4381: 4369.43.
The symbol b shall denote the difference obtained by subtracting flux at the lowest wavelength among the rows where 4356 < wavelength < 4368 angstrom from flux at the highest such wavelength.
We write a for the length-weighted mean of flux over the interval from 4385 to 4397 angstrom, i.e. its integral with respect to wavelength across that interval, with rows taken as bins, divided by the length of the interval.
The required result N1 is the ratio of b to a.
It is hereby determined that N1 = -0.01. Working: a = 18.3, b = -0.1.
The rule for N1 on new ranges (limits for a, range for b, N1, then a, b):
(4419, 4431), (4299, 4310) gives 0.01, 17.6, 0.2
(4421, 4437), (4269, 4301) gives 0.06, 17.6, 1.0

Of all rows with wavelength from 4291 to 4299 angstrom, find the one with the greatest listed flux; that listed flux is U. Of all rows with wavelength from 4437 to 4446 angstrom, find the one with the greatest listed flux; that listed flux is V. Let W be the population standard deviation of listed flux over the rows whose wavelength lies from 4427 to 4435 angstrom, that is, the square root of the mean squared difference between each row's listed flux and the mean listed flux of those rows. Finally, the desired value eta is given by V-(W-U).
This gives 37.3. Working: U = 19.4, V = 18.2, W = 0.30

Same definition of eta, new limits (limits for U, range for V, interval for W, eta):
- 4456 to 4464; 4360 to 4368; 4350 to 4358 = 34.4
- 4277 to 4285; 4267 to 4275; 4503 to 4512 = 39.0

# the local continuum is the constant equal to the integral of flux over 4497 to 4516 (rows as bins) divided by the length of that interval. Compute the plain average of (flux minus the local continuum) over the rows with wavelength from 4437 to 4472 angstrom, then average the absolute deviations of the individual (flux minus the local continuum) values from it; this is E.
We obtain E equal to 0.46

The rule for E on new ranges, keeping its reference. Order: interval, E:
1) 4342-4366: 2.43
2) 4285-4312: 0.21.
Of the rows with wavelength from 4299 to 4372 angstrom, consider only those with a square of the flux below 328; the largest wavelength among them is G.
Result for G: 4371.44 angstrom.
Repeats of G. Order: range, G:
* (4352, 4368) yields 4363.40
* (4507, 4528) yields 4527.15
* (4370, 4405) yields 4403.77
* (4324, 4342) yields 4341.35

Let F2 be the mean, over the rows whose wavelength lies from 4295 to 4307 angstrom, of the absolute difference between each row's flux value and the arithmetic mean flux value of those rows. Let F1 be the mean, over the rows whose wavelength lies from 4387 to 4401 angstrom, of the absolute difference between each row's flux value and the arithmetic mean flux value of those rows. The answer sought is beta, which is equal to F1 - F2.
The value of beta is 0.52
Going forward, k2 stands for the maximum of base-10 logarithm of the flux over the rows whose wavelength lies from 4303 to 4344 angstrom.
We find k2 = 1.301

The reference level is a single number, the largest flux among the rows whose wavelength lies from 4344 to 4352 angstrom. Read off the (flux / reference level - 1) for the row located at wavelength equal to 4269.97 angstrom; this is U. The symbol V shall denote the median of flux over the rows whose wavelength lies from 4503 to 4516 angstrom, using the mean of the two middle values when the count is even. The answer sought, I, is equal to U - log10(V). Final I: -1.09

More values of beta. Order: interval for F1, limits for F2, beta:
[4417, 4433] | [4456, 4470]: 0.06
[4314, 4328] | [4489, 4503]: 0.31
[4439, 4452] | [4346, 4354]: -0.79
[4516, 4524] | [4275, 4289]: 0.24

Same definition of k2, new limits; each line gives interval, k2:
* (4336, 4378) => 1.283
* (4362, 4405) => 1.283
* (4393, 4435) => 1.281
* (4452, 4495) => 1.253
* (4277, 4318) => 1.312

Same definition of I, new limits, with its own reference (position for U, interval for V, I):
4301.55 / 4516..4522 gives -1.01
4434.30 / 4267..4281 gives -1.19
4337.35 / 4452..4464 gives -1.63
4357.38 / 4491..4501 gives -1.08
